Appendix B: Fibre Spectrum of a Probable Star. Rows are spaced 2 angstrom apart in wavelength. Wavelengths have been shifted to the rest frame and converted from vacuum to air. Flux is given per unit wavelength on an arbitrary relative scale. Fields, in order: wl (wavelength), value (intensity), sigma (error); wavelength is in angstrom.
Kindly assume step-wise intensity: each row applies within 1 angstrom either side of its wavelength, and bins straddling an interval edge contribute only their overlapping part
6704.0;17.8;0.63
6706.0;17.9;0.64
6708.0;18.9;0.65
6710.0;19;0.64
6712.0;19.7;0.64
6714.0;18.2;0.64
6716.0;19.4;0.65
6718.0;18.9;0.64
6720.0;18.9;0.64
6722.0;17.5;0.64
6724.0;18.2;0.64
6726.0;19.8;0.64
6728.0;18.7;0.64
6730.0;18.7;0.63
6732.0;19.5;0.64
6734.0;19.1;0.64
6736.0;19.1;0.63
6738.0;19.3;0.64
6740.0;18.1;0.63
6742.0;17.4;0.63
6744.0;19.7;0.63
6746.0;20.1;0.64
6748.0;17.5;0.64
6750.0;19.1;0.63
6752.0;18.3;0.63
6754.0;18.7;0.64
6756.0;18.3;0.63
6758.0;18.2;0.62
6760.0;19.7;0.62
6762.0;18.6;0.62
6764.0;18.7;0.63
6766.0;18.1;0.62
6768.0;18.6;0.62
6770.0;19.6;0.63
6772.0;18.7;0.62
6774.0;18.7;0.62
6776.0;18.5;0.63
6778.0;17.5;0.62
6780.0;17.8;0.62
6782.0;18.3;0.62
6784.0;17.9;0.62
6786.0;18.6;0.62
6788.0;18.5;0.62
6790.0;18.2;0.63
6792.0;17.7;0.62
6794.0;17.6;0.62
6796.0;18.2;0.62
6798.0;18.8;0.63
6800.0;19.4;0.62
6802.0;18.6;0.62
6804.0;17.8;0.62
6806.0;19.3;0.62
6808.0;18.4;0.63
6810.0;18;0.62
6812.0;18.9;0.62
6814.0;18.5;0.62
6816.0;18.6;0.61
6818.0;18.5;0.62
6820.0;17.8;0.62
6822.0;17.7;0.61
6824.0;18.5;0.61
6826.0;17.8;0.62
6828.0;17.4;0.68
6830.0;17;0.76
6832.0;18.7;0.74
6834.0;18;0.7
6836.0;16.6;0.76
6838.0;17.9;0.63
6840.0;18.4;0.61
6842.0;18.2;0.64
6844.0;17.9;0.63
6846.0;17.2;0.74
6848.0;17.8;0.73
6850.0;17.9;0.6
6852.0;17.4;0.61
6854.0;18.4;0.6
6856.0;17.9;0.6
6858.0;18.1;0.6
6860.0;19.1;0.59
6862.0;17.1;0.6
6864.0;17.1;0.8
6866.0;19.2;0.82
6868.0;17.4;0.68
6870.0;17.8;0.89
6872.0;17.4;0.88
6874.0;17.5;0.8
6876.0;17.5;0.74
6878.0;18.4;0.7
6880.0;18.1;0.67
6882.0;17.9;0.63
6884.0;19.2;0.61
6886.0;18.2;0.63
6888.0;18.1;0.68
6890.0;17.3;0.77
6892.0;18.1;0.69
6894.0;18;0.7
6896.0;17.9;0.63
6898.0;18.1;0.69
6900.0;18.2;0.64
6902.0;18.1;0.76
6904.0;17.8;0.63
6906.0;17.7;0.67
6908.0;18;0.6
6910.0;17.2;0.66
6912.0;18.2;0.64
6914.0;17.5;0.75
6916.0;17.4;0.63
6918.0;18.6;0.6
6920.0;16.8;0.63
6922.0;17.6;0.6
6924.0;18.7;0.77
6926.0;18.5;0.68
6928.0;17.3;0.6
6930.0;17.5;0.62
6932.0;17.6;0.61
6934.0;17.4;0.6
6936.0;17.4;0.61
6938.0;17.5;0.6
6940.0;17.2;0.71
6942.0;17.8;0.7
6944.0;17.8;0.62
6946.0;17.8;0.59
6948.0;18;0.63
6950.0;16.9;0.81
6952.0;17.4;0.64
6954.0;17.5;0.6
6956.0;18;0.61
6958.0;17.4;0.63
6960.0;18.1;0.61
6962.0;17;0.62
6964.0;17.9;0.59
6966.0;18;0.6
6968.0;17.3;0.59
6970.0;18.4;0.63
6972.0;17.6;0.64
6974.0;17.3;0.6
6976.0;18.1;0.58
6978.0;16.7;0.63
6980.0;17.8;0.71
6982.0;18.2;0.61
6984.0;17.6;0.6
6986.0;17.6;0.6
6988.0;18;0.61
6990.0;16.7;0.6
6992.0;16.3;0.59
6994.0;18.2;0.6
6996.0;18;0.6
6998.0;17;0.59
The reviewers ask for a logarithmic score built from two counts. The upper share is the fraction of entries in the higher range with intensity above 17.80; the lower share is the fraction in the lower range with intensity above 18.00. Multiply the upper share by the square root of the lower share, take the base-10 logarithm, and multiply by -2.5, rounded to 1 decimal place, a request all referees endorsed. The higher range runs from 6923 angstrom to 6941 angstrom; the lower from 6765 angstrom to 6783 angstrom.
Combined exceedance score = 1.8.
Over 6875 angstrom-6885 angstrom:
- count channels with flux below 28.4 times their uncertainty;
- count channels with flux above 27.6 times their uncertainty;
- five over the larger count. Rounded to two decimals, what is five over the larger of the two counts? 1.67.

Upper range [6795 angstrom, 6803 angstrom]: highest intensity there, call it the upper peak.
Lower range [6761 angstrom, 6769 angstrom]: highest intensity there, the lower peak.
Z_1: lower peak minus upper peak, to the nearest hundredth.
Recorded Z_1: -0.70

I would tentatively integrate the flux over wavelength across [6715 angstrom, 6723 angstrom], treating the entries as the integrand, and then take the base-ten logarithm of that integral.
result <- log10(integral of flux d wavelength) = 2.17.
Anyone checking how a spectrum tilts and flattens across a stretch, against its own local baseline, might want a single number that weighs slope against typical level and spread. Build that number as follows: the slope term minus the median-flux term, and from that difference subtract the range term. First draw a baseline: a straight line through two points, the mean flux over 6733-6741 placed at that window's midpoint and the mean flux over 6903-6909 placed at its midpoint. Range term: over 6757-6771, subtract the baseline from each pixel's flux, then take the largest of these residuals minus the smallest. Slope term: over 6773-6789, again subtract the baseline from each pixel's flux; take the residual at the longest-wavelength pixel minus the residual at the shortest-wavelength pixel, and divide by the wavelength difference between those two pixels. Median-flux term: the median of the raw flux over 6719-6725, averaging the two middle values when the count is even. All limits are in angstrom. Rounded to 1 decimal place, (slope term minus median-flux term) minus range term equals -19.8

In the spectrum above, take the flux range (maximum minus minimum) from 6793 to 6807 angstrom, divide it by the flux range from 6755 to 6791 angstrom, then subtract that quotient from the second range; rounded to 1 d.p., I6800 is 1.4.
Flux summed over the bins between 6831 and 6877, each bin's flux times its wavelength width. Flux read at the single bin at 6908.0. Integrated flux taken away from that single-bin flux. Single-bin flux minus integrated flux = -803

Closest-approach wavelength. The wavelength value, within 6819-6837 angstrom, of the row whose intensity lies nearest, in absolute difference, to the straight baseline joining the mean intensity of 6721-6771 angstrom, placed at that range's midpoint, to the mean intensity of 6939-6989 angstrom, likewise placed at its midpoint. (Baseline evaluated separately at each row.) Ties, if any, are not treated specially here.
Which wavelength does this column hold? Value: 6824.0 angstrom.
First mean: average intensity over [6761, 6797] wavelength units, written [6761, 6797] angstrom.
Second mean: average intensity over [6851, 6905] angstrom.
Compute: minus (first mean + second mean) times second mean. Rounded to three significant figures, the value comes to -652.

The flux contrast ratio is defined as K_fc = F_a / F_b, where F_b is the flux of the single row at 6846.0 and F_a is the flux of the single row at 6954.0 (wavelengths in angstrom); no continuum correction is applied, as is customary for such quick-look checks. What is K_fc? 1.02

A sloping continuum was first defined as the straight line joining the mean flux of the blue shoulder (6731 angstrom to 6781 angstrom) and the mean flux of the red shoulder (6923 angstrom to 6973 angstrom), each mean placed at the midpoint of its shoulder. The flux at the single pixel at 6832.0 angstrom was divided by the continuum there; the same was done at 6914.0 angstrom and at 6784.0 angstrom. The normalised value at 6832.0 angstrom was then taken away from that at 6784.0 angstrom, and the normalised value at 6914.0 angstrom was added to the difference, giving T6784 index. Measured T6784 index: 0.92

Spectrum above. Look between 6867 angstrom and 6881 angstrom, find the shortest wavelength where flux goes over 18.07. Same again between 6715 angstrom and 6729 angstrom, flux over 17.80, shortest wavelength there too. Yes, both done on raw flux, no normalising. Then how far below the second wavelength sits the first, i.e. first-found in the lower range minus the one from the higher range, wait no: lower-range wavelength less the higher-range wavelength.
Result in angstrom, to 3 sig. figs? -162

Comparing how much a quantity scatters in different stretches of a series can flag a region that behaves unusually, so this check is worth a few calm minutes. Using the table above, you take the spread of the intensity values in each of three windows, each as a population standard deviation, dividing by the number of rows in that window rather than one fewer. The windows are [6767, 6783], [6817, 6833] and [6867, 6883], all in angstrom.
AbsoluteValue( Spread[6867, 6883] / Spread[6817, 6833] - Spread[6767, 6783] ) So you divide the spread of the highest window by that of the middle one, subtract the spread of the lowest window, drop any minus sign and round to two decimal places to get 0.02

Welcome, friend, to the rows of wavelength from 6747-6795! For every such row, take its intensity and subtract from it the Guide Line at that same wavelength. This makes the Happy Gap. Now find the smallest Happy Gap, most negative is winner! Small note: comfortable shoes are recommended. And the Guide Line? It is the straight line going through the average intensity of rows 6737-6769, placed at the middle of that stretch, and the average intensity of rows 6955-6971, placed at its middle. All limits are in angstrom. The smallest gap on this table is -1.17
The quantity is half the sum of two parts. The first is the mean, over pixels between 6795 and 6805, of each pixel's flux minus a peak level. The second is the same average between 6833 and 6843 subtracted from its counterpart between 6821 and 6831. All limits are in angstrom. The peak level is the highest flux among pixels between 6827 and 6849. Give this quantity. -0.14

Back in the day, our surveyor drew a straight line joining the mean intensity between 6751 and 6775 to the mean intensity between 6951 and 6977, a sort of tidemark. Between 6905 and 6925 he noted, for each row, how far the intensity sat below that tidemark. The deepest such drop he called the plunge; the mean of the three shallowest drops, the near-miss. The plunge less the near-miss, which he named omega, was 1.69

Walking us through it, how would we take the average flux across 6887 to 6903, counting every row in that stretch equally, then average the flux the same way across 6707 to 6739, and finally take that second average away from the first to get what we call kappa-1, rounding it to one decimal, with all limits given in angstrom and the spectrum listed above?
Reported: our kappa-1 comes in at -1.0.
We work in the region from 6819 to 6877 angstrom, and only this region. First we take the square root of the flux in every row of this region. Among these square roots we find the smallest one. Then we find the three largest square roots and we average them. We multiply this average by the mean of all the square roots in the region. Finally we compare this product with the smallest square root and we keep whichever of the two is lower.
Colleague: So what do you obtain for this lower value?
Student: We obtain 4.07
